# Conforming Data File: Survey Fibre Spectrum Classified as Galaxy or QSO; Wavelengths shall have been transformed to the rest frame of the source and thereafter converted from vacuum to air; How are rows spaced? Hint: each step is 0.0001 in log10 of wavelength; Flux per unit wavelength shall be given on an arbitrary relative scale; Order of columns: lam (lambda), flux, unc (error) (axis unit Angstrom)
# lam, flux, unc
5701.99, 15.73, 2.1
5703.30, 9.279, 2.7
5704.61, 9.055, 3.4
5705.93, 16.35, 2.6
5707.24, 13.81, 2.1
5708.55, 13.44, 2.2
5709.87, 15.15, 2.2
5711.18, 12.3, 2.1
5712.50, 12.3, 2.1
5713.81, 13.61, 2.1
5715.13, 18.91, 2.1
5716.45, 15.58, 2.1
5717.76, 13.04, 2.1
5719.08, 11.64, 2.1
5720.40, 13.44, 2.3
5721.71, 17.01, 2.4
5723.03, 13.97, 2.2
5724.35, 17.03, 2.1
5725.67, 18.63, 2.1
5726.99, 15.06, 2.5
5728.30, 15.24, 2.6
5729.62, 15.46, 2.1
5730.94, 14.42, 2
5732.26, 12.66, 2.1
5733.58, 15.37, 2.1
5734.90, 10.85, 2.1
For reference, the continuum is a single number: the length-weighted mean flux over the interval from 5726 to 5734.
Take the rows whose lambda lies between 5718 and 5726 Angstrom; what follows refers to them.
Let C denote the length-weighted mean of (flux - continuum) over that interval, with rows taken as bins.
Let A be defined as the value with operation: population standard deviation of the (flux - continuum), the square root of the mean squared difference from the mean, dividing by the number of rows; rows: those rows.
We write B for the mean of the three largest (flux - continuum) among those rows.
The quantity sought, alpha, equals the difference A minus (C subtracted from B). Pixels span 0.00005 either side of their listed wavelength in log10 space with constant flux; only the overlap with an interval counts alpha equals -0.09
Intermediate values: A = 2.44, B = 2.7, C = 0.18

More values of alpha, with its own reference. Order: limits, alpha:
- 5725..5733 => 0.58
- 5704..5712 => 0.56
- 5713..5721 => 0.64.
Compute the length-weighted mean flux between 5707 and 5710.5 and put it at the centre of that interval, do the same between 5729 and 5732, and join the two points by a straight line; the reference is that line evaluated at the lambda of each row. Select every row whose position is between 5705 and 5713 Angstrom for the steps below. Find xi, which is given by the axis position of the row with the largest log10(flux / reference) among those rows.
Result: 5705.93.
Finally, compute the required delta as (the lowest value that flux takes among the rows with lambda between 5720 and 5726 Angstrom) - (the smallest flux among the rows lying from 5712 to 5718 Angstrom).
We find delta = 1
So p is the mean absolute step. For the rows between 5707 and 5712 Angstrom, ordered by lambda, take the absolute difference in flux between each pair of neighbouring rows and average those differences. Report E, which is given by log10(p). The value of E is 0.2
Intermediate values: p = 1.6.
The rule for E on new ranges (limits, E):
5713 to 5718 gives 0.6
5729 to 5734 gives 0.3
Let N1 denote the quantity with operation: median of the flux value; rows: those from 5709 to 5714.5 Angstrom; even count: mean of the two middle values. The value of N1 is 13.0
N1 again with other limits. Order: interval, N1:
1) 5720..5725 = 15.5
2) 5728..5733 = 14.8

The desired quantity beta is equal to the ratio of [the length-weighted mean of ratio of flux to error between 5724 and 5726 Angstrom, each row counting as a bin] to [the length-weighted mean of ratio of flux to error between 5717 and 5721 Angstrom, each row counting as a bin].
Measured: 1.44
